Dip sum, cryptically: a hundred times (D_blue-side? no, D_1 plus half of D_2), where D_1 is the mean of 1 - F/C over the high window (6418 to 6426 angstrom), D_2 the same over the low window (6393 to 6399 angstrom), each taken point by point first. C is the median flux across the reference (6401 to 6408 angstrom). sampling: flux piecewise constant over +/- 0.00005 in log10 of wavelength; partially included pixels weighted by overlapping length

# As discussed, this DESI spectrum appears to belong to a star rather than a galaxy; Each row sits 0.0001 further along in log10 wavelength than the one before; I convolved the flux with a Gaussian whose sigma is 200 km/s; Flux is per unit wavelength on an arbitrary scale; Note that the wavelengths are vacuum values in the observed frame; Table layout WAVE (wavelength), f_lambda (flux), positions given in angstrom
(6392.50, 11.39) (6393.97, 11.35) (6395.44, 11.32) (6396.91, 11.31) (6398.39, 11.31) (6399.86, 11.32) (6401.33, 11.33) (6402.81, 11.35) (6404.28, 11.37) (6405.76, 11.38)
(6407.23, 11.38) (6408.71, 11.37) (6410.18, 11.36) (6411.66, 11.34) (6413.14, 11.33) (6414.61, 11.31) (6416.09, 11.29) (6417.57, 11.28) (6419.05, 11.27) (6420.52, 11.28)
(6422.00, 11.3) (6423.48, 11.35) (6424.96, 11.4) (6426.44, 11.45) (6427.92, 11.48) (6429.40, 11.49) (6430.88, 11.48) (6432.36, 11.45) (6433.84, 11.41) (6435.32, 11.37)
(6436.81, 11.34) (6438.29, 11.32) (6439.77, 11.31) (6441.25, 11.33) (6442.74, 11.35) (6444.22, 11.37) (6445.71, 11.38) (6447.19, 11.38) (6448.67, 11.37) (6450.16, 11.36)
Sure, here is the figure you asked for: 0.6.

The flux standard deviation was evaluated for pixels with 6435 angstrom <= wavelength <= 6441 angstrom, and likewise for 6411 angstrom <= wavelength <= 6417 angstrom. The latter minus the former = -0.004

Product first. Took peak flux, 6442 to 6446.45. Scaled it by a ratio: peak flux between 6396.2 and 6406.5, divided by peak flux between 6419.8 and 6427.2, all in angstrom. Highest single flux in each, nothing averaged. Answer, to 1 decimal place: 11.3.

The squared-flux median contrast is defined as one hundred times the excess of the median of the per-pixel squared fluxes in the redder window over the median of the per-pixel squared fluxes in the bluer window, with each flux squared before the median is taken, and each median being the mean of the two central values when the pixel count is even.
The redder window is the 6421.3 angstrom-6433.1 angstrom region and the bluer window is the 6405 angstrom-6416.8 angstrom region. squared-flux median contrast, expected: 228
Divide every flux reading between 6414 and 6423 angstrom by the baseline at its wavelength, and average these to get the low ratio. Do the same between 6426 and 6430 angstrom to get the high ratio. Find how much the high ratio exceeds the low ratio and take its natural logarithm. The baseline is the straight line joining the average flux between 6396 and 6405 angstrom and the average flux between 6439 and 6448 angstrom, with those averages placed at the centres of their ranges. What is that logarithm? -4.1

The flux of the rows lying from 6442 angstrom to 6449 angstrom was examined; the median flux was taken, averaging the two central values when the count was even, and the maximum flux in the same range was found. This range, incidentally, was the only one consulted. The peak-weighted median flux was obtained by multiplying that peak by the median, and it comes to 129.4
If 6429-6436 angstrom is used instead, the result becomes 131.6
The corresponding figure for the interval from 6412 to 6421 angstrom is 127.9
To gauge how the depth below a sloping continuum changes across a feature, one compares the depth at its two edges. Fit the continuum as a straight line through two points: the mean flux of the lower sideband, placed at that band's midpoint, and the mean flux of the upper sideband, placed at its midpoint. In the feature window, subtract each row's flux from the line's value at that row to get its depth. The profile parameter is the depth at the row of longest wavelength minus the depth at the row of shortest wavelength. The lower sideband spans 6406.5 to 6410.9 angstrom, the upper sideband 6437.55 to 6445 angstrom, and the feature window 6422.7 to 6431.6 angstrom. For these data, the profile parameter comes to -0.14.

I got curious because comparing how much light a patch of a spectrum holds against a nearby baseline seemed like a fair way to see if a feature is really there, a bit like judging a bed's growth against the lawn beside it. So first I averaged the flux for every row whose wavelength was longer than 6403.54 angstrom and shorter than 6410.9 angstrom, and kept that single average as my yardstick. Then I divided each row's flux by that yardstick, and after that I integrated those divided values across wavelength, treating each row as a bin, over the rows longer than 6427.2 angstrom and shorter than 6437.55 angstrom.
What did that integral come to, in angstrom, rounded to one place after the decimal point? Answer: 10.4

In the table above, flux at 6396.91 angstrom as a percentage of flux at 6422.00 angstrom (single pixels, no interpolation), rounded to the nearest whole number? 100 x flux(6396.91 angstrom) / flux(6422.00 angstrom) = 100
